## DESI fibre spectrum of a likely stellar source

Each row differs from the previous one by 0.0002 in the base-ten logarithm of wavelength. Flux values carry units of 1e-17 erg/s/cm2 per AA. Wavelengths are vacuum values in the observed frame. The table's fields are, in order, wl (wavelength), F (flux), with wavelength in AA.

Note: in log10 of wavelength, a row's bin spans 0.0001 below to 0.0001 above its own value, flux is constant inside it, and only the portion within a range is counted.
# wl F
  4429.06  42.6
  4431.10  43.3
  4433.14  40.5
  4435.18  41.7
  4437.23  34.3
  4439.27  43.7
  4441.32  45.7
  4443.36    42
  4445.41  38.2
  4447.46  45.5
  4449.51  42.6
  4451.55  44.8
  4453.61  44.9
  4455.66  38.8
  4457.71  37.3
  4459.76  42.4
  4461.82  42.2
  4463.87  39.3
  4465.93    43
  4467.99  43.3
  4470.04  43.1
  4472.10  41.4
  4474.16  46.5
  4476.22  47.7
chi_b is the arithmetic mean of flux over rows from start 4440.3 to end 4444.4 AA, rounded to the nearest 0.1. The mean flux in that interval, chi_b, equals 43.9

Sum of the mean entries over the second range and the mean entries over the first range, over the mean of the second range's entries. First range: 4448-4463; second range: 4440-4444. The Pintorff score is 1.95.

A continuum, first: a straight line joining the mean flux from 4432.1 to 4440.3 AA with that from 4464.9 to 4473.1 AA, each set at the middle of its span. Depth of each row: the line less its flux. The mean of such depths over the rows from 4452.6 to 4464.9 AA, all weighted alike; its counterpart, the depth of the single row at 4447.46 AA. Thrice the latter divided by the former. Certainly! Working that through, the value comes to -13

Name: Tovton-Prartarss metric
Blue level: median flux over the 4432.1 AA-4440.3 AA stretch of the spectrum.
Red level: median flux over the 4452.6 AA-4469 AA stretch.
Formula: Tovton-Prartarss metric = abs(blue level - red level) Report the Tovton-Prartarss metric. 1.2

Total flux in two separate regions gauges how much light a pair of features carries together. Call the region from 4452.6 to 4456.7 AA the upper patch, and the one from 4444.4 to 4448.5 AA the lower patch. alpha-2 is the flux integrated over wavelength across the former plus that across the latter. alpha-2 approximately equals 343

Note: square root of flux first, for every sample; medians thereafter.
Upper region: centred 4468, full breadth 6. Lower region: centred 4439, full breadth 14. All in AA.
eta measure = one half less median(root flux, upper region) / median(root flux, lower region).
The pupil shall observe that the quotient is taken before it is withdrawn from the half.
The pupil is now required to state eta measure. -0.517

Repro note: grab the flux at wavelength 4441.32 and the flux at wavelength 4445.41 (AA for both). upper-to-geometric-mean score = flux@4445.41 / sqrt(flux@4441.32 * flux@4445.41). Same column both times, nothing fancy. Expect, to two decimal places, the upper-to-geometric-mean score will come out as 0.91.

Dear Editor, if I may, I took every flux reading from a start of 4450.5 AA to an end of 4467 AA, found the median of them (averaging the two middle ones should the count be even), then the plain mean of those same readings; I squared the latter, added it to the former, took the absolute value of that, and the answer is 1772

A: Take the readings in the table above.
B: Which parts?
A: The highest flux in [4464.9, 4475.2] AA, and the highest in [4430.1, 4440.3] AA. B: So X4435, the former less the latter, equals 3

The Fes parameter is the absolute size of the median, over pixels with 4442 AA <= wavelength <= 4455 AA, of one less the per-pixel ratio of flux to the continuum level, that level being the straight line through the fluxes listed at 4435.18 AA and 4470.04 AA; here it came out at 0.033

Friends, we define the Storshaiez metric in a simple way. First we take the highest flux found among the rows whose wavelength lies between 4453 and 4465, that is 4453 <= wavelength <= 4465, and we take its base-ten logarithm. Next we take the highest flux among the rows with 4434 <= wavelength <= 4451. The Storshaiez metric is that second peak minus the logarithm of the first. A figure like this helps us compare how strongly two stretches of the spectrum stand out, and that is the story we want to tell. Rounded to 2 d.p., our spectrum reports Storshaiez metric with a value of 44.05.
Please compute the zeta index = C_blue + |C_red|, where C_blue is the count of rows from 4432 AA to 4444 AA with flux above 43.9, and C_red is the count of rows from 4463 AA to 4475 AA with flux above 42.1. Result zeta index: 5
